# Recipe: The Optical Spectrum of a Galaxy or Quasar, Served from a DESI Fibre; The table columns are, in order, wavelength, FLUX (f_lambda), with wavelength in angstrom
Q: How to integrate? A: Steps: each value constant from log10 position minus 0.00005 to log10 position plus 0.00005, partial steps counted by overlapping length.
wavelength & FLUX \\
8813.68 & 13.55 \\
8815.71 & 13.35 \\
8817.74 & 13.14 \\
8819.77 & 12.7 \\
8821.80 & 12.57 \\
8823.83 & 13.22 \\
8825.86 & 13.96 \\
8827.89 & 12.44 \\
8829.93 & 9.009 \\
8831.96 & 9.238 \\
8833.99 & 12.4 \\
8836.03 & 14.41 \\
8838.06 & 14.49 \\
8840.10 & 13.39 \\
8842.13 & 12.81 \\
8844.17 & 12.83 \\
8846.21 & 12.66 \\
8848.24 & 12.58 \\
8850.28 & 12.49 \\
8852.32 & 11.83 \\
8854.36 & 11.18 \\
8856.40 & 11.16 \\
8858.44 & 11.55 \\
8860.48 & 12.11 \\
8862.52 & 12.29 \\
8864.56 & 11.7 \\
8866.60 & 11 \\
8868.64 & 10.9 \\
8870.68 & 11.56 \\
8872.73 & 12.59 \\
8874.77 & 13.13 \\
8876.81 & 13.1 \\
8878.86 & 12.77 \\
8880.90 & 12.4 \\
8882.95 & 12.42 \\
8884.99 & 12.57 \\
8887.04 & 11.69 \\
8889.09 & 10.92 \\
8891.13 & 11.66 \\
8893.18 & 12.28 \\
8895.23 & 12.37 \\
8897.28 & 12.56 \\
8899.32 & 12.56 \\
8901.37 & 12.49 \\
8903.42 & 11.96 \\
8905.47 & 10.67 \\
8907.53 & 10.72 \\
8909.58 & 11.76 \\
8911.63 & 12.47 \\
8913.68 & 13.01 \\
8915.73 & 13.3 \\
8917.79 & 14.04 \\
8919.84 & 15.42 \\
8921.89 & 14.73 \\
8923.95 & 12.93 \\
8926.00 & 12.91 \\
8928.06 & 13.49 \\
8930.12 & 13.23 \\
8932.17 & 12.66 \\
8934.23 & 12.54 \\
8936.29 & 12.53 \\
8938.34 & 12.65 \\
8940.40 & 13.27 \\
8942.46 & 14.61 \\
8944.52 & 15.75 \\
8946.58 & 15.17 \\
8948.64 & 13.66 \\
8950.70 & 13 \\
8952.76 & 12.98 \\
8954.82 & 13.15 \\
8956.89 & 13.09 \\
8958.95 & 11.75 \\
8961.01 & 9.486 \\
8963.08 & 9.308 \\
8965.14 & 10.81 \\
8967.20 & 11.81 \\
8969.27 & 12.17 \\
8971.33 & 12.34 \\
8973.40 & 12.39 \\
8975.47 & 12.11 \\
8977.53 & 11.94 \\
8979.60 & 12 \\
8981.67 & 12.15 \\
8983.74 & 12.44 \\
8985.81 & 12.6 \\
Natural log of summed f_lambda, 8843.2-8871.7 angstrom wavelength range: 5.11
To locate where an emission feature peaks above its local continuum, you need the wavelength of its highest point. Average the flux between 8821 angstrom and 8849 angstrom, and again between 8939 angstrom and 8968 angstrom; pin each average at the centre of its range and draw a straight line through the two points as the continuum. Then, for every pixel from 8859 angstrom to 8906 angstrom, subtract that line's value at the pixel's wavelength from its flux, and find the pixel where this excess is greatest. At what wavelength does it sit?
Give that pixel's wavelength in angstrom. 8874.77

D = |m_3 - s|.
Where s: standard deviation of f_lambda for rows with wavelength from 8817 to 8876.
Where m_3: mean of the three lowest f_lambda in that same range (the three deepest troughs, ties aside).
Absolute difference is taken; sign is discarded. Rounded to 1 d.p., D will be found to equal 8.5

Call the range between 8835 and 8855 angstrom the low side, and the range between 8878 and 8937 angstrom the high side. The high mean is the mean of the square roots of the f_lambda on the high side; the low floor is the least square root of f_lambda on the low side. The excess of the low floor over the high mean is -0.20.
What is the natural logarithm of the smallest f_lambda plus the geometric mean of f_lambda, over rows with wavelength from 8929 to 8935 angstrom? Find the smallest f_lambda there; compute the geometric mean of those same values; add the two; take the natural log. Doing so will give 3.23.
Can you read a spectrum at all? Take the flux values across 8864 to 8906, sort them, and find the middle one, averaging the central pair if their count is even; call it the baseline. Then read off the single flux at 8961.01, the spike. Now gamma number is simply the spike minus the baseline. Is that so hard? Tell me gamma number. -2.88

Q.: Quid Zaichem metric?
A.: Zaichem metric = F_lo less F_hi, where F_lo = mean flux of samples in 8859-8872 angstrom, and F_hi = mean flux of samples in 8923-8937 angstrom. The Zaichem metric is -1.3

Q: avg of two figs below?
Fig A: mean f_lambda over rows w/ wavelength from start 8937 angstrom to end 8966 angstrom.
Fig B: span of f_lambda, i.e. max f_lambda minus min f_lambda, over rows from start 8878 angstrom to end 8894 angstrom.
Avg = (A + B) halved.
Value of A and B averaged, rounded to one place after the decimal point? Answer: 7.3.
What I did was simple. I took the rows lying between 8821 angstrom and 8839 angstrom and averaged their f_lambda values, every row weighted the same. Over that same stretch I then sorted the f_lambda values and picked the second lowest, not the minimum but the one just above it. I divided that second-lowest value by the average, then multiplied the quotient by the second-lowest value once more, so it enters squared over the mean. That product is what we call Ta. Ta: 6.9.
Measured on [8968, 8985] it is 11.8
